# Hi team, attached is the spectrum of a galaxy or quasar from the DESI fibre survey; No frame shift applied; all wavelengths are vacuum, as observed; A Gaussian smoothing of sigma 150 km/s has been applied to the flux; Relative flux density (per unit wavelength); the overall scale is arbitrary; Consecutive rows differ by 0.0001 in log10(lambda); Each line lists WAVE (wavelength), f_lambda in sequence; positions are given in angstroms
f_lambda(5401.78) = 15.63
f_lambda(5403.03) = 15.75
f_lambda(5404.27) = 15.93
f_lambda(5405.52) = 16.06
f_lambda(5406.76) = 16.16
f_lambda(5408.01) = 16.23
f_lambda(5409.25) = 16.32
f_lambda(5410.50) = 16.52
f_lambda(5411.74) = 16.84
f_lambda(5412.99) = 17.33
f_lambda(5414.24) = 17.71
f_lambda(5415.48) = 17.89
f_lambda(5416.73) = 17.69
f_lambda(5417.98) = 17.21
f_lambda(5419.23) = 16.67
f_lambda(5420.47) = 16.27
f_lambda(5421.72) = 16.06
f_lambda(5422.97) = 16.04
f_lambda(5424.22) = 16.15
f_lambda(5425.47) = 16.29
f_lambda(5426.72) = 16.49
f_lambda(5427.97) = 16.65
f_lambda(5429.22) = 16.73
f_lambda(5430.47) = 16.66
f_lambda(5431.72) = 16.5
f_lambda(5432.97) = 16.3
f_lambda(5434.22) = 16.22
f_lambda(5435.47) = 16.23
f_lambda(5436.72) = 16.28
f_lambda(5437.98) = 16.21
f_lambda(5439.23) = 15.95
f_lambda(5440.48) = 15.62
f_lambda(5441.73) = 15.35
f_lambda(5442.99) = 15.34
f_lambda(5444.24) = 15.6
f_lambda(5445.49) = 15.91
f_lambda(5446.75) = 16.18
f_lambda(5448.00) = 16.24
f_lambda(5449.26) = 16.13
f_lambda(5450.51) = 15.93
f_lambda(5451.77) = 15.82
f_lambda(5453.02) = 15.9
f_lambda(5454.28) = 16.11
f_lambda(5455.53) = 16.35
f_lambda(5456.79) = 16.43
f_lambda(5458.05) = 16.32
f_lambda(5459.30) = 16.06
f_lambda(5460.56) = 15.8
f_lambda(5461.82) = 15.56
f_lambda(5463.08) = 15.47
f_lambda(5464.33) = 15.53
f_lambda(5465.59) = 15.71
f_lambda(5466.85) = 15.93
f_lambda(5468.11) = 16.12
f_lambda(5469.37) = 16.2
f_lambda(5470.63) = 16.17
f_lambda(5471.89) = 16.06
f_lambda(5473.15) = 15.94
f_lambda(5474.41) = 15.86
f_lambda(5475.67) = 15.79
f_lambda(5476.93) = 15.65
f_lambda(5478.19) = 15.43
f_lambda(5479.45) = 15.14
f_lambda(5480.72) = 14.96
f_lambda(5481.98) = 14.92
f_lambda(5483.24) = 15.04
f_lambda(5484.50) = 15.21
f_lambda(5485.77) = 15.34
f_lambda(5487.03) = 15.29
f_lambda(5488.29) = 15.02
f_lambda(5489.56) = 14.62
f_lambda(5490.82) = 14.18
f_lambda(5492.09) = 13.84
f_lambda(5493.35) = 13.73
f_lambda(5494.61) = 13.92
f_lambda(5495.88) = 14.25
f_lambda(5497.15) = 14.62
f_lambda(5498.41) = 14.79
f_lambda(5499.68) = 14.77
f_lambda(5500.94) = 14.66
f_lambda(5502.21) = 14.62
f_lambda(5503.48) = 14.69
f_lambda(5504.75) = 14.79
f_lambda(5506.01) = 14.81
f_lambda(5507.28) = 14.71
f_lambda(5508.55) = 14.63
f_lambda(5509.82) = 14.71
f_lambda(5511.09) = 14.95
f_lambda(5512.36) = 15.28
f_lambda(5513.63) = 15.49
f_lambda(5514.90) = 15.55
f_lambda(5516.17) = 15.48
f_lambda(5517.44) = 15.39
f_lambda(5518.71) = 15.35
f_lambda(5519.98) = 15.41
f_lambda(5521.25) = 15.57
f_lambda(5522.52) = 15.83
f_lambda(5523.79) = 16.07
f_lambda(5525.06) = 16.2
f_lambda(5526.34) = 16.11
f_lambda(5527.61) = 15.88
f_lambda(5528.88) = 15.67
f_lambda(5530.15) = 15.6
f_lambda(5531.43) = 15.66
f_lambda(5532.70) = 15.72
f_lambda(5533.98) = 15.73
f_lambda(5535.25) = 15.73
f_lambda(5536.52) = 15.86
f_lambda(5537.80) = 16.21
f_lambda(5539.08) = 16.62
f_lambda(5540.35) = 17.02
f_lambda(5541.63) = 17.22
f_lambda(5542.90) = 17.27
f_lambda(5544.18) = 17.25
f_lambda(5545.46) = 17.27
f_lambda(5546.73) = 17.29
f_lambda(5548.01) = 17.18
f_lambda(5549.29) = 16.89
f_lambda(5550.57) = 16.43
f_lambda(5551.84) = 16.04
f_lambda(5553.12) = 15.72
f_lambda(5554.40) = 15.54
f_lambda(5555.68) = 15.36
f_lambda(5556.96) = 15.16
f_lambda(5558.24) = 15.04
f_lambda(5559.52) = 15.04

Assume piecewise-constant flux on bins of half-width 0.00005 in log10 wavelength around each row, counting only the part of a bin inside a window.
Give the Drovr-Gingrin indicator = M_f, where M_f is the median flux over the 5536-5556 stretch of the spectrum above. 16.8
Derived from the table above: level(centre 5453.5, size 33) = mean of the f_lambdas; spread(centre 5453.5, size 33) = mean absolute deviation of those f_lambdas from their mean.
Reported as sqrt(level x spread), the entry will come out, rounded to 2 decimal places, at 2.03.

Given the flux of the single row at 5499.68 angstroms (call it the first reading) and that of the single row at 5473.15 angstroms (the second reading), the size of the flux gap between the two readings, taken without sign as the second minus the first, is 1.17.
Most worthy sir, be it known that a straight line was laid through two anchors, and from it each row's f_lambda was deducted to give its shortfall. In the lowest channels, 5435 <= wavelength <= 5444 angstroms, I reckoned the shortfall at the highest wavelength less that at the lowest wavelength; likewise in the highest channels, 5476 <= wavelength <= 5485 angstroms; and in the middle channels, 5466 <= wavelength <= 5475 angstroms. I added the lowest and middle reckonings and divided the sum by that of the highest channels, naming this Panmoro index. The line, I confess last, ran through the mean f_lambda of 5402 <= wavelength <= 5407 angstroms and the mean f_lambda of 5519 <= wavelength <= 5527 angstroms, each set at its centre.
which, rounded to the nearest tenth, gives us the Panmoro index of 2.2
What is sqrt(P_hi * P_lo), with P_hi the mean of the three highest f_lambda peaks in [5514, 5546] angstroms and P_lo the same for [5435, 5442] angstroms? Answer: 16.7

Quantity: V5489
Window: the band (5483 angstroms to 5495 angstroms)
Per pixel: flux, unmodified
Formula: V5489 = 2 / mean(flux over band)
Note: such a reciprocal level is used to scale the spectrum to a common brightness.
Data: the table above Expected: 0.1368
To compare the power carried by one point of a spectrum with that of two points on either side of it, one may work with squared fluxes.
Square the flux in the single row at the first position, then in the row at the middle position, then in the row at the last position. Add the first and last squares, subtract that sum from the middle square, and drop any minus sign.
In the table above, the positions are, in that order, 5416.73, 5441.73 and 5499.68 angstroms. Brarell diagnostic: 295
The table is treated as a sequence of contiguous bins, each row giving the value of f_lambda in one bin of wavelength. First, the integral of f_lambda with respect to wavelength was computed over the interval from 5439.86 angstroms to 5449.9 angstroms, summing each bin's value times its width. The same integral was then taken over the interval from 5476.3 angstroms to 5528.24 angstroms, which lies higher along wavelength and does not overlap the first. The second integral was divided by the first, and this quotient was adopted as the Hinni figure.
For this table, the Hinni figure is 4.9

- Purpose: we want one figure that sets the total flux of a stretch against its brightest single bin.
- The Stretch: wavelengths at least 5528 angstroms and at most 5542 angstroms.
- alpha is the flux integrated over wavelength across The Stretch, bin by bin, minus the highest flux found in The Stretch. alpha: 208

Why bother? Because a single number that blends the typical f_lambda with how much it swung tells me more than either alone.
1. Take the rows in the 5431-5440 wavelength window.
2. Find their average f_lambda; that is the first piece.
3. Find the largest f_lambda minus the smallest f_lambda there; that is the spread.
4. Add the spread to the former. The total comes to 16.8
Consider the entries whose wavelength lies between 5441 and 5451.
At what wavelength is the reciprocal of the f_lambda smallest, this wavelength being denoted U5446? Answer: 5448.00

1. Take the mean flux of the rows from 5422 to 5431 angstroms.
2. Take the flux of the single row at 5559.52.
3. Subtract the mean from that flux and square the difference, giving 1.9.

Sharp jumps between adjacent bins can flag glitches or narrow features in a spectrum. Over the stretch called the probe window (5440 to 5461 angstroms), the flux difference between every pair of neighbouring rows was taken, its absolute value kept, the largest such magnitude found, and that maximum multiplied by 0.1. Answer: 0.031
